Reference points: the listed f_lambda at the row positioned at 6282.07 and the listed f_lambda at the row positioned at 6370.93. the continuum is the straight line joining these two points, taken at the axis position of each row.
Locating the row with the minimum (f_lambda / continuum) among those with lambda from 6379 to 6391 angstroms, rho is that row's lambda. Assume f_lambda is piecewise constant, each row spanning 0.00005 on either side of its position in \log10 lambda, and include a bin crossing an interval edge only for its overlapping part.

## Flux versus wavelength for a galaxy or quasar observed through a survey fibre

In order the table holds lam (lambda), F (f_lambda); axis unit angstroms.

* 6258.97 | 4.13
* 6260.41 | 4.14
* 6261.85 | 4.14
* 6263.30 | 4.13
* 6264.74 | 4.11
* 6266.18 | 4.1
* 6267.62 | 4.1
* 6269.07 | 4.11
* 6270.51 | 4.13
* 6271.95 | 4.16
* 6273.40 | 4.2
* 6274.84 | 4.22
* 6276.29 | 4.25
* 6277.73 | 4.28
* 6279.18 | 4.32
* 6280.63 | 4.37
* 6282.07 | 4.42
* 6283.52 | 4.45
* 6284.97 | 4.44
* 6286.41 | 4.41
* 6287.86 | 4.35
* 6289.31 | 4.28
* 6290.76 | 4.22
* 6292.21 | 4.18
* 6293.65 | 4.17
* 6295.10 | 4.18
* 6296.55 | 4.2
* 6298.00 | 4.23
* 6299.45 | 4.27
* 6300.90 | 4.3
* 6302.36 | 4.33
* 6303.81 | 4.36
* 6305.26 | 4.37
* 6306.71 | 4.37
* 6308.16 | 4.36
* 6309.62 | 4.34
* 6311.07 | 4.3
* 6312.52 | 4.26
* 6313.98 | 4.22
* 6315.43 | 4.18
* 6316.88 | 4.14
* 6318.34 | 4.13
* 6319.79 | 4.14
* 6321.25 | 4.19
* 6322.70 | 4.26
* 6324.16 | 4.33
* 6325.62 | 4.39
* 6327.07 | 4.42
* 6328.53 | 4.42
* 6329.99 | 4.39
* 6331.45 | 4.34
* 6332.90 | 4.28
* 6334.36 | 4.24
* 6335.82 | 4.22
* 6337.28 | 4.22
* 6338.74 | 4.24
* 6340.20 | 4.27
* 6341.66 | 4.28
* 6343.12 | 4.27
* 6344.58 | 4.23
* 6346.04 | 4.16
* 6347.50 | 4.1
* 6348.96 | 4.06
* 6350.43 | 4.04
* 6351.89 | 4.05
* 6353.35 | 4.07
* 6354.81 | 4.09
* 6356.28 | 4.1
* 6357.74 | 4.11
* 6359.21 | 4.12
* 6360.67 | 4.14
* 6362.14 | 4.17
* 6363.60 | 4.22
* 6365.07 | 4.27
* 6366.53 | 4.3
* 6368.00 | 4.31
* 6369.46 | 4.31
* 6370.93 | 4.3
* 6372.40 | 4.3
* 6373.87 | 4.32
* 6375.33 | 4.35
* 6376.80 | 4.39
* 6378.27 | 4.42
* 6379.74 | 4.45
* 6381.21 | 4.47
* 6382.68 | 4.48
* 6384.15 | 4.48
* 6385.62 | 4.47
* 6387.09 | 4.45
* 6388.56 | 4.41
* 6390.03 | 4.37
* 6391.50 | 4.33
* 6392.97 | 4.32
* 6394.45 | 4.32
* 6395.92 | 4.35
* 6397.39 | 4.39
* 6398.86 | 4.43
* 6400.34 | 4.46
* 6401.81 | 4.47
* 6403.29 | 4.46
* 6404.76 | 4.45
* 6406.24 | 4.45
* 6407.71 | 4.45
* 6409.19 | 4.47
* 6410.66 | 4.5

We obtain 6390.03 angstroms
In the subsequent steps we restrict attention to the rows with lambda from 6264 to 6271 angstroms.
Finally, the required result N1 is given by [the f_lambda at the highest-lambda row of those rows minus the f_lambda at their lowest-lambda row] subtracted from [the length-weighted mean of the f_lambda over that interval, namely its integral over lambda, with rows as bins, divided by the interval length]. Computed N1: 4.09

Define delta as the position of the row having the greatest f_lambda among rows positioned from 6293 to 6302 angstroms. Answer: 6300.90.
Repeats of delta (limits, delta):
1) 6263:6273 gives 6271.95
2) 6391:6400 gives 6398.86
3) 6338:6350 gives 6341.66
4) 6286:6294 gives 6286.41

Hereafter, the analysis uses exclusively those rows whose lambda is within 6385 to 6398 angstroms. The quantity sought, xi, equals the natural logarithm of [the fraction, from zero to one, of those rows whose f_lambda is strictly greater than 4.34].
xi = -0.41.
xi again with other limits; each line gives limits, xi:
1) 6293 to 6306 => -1.50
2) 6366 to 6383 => -0.69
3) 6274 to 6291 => -0.69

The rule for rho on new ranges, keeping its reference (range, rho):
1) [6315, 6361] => 6350.43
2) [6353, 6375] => 6353.35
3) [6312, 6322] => 6318.34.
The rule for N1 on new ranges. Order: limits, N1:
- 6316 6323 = 4.05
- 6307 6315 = 4.44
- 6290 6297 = 4.21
